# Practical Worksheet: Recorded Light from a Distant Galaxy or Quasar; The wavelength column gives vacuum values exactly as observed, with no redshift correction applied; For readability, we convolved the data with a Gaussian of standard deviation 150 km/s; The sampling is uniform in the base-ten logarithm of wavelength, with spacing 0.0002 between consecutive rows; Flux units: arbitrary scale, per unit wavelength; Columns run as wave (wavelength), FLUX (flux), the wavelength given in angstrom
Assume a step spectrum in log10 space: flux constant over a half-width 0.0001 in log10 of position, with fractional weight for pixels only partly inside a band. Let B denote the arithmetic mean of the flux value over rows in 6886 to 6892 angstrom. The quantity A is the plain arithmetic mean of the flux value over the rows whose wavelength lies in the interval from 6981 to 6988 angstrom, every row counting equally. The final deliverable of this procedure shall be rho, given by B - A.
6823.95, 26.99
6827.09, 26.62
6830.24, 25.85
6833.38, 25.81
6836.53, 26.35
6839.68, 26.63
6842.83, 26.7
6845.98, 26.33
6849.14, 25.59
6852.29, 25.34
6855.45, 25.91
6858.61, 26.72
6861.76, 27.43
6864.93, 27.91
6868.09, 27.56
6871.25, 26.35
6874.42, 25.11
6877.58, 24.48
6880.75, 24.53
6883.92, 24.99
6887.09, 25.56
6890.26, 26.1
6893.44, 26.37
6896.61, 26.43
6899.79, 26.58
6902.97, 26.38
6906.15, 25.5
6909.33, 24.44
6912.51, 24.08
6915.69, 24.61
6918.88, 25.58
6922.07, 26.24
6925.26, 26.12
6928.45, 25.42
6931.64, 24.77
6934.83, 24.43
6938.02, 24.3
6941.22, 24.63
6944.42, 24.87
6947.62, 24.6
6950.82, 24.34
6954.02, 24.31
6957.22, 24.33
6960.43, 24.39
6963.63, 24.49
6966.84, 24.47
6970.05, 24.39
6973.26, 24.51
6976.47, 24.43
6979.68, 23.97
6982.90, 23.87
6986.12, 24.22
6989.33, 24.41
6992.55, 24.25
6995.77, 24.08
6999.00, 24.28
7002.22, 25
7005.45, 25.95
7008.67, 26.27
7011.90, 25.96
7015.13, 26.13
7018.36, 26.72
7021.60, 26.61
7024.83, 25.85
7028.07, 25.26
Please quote 1.8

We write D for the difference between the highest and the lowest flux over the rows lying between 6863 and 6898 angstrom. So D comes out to 3.4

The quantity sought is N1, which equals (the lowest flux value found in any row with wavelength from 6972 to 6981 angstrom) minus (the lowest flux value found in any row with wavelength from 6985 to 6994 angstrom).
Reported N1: -0.25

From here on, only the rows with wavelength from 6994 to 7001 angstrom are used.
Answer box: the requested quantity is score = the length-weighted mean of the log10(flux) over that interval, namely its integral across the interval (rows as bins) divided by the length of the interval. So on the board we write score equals 1.384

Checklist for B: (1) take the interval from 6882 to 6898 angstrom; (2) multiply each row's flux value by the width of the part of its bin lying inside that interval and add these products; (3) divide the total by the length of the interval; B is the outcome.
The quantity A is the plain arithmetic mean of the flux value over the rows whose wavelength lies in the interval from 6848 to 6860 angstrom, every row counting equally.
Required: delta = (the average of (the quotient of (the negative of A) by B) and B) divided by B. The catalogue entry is 0.481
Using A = 25.9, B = 25.9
